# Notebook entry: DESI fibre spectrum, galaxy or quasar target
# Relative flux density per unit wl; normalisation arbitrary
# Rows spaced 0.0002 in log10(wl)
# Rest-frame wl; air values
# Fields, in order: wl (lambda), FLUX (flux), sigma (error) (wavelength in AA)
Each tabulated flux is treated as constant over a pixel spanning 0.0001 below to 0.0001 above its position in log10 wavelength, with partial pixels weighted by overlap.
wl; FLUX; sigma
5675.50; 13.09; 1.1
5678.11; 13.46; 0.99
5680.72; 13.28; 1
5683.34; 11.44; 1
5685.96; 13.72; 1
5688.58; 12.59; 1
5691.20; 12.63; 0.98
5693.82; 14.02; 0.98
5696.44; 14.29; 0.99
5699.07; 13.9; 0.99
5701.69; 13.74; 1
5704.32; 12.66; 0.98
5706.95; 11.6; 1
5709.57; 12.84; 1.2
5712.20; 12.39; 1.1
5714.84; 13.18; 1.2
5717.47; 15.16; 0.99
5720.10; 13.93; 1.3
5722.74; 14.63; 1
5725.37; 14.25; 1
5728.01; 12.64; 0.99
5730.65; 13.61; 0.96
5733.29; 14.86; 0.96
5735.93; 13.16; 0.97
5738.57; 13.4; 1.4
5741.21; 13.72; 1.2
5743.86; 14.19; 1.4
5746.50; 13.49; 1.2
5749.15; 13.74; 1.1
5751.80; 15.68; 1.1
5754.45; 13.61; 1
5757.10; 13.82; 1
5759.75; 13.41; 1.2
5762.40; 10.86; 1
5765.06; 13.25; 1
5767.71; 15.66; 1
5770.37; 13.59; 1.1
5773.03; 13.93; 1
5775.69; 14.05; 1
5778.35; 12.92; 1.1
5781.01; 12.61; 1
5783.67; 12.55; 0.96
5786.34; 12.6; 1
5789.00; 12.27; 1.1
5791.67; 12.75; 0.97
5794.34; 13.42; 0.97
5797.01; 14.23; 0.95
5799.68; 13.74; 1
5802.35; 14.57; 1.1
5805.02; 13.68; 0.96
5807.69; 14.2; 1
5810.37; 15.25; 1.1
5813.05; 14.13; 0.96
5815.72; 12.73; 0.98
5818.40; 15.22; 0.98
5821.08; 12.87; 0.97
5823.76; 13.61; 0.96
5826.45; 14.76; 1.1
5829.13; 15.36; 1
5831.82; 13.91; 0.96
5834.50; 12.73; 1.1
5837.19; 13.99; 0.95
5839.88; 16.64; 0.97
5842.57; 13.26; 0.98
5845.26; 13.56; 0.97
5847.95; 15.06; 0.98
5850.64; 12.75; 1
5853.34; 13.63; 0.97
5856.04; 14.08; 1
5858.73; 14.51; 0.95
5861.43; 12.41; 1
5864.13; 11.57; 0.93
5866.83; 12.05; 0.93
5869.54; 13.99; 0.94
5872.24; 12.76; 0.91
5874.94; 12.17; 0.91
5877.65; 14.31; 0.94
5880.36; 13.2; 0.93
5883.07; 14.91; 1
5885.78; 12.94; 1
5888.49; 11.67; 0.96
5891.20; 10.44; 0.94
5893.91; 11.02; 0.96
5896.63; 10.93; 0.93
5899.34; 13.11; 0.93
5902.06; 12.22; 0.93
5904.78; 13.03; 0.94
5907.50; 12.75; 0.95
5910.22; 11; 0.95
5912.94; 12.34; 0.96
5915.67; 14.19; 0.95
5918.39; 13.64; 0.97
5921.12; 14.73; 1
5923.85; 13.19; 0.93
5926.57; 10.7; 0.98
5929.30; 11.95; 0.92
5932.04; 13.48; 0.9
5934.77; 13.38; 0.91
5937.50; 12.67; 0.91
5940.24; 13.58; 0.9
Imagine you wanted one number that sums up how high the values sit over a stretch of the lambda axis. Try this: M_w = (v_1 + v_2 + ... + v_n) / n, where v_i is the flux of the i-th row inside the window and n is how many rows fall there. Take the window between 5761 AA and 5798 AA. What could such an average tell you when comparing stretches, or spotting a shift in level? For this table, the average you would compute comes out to 13.2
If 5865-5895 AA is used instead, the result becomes 12.7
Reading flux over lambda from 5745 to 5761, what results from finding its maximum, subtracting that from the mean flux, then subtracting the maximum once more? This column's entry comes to -17.4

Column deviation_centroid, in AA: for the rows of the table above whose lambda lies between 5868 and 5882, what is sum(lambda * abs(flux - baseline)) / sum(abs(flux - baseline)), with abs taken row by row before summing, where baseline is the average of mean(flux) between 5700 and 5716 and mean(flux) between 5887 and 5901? 5874.9 AA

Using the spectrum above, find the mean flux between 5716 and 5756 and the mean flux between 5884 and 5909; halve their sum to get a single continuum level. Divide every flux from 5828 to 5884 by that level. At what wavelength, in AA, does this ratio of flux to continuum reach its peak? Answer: 5839.88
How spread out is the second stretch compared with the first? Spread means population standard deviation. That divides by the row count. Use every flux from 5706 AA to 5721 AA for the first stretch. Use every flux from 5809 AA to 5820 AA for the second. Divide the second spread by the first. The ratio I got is 0.9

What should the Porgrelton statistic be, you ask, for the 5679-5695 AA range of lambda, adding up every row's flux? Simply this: 78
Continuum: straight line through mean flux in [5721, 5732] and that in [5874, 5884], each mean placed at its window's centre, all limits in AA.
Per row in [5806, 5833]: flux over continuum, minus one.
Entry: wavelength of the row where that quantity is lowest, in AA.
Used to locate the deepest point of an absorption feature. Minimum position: 5815.72 AA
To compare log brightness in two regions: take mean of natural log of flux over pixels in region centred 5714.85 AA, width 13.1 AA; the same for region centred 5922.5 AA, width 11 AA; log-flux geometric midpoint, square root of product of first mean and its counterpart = 2.582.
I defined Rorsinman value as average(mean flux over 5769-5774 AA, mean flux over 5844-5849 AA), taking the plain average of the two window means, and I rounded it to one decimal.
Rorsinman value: 14.0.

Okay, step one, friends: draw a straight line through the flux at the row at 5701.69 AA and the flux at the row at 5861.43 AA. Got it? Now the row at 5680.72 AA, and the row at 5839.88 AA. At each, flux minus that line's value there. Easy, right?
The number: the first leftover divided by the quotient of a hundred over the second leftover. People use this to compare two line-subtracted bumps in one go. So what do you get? -0.026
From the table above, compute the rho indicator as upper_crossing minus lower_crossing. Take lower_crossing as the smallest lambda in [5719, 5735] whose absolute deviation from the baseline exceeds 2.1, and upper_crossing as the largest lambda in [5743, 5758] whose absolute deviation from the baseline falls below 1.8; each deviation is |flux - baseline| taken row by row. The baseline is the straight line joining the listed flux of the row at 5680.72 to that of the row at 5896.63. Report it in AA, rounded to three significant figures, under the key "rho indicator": 23.8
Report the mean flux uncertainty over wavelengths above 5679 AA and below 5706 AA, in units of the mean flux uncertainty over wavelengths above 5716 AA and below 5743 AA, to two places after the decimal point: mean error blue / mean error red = 0.92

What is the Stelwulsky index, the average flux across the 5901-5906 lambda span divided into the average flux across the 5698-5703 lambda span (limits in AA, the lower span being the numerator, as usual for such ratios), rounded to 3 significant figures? 1.09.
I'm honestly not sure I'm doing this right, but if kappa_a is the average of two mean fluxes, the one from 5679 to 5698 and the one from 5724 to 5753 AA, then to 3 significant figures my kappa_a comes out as 13.5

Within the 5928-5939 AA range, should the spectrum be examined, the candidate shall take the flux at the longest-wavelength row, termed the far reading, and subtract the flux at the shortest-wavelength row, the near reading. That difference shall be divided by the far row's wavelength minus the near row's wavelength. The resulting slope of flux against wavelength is 0.088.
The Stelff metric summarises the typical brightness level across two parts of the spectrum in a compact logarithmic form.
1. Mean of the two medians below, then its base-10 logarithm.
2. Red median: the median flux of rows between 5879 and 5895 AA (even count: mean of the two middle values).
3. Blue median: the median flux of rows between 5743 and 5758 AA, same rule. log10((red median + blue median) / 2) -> 1.12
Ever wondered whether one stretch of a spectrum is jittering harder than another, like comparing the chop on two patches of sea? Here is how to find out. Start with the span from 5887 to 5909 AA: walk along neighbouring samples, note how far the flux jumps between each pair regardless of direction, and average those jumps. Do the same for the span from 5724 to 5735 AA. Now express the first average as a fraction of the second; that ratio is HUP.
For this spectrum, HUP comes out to 0.68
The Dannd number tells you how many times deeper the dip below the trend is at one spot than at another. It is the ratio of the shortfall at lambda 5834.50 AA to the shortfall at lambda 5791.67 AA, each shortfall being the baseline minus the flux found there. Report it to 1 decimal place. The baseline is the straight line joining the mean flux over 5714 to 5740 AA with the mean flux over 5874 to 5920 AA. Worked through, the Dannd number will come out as 0.5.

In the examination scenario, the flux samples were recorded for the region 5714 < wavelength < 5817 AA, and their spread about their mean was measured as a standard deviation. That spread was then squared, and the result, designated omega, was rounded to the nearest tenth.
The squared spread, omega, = 0.9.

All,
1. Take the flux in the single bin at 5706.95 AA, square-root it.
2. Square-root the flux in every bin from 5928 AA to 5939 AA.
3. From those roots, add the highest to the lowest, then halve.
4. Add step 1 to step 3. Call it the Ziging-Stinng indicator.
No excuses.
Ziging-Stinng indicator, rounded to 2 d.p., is 6.97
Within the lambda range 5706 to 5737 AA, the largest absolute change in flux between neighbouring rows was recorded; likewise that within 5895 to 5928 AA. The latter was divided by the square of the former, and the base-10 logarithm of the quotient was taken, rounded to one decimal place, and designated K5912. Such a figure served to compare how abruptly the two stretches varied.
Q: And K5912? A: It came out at -0.2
